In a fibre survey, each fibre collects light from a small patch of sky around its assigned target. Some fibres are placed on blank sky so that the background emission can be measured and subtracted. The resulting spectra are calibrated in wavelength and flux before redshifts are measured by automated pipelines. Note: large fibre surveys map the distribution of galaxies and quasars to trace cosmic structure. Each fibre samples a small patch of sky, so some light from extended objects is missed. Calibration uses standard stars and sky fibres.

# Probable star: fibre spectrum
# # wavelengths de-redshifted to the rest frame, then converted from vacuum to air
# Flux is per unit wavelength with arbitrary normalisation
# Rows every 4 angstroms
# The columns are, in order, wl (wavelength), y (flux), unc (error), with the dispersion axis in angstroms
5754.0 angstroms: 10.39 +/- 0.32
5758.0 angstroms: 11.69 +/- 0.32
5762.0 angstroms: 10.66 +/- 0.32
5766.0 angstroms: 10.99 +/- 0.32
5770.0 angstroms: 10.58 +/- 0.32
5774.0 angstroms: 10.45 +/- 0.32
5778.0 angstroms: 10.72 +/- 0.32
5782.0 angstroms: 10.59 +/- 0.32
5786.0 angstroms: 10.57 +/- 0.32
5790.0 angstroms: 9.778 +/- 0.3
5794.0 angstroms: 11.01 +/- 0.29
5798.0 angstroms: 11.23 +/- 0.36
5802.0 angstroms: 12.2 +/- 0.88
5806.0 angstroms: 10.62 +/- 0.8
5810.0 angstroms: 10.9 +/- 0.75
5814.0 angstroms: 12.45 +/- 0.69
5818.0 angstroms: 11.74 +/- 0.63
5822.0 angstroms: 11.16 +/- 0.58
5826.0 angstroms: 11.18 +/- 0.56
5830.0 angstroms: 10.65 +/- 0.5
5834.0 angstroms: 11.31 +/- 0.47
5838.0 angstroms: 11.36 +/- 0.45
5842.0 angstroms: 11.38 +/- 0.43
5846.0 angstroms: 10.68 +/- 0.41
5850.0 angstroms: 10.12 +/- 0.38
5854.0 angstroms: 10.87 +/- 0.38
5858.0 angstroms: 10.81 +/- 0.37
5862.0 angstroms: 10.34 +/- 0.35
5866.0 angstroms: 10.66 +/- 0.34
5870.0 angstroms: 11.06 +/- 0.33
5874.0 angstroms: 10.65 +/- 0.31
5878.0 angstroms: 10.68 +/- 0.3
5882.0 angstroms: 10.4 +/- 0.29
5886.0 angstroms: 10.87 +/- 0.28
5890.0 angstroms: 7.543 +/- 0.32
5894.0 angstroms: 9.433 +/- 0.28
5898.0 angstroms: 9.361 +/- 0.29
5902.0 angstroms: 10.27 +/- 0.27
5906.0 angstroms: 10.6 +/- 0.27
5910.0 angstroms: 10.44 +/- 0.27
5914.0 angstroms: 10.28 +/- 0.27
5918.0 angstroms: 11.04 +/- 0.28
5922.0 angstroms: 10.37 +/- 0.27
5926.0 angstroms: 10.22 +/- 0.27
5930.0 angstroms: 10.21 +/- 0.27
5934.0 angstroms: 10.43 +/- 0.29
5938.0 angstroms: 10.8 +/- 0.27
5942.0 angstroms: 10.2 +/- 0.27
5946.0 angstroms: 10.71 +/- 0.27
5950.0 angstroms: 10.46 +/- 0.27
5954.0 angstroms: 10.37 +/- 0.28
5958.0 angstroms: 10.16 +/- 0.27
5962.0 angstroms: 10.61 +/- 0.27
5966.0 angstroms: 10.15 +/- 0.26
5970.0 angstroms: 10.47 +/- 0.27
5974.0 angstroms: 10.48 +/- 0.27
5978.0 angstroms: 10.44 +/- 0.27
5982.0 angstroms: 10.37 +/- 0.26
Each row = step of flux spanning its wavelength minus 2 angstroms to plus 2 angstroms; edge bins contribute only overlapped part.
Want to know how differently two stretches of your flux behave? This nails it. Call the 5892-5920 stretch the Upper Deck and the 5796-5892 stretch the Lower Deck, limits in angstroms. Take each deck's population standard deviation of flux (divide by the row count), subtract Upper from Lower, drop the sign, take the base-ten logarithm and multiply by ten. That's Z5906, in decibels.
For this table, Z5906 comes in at -5.0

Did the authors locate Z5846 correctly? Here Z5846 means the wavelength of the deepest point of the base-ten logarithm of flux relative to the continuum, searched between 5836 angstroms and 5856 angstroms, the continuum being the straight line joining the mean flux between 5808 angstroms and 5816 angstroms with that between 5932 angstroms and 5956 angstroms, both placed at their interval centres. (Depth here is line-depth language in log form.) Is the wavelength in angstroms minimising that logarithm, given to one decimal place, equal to 5850.0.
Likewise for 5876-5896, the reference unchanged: 5890.0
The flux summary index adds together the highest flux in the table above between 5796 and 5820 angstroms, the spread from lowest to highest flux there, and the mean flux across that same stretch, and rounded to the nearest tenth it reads 25.8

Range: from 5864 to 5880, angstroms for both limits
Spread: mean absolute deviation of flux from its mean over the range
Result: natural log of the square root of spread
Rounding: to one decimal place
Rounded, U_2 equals -1.0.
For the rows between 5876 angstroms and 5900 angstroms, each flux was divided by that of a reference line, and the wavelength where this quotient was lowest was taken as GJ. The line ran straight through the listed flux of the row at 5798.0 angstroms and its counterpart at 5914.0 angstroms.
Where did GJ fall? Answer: 5890.0 angstroms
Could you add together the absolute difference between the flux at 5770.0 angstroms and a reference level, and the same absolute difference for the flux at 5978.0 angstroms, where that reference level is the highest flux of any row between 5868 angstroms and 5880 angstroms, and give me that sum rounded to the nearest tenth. 1.1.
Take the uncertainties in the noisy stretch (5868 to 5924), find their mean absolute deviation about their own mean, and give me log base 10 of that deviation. -1.79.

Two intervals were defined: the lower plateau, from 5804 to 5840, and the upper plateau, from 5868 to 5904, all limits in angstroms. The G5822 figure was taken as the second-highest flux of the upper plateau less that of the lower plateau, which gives -0.87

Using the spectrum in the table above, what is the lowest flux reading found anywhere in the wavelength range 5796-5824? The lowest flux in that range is 10.62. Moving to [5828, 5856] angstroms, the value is 10.12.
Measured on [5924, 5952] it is 10.2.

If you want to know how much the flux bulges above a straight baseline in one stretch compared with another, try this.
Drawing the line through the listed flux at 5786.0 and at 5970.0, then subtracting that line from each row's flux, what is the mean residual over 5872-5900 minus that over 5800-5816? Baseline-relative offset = -1.7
